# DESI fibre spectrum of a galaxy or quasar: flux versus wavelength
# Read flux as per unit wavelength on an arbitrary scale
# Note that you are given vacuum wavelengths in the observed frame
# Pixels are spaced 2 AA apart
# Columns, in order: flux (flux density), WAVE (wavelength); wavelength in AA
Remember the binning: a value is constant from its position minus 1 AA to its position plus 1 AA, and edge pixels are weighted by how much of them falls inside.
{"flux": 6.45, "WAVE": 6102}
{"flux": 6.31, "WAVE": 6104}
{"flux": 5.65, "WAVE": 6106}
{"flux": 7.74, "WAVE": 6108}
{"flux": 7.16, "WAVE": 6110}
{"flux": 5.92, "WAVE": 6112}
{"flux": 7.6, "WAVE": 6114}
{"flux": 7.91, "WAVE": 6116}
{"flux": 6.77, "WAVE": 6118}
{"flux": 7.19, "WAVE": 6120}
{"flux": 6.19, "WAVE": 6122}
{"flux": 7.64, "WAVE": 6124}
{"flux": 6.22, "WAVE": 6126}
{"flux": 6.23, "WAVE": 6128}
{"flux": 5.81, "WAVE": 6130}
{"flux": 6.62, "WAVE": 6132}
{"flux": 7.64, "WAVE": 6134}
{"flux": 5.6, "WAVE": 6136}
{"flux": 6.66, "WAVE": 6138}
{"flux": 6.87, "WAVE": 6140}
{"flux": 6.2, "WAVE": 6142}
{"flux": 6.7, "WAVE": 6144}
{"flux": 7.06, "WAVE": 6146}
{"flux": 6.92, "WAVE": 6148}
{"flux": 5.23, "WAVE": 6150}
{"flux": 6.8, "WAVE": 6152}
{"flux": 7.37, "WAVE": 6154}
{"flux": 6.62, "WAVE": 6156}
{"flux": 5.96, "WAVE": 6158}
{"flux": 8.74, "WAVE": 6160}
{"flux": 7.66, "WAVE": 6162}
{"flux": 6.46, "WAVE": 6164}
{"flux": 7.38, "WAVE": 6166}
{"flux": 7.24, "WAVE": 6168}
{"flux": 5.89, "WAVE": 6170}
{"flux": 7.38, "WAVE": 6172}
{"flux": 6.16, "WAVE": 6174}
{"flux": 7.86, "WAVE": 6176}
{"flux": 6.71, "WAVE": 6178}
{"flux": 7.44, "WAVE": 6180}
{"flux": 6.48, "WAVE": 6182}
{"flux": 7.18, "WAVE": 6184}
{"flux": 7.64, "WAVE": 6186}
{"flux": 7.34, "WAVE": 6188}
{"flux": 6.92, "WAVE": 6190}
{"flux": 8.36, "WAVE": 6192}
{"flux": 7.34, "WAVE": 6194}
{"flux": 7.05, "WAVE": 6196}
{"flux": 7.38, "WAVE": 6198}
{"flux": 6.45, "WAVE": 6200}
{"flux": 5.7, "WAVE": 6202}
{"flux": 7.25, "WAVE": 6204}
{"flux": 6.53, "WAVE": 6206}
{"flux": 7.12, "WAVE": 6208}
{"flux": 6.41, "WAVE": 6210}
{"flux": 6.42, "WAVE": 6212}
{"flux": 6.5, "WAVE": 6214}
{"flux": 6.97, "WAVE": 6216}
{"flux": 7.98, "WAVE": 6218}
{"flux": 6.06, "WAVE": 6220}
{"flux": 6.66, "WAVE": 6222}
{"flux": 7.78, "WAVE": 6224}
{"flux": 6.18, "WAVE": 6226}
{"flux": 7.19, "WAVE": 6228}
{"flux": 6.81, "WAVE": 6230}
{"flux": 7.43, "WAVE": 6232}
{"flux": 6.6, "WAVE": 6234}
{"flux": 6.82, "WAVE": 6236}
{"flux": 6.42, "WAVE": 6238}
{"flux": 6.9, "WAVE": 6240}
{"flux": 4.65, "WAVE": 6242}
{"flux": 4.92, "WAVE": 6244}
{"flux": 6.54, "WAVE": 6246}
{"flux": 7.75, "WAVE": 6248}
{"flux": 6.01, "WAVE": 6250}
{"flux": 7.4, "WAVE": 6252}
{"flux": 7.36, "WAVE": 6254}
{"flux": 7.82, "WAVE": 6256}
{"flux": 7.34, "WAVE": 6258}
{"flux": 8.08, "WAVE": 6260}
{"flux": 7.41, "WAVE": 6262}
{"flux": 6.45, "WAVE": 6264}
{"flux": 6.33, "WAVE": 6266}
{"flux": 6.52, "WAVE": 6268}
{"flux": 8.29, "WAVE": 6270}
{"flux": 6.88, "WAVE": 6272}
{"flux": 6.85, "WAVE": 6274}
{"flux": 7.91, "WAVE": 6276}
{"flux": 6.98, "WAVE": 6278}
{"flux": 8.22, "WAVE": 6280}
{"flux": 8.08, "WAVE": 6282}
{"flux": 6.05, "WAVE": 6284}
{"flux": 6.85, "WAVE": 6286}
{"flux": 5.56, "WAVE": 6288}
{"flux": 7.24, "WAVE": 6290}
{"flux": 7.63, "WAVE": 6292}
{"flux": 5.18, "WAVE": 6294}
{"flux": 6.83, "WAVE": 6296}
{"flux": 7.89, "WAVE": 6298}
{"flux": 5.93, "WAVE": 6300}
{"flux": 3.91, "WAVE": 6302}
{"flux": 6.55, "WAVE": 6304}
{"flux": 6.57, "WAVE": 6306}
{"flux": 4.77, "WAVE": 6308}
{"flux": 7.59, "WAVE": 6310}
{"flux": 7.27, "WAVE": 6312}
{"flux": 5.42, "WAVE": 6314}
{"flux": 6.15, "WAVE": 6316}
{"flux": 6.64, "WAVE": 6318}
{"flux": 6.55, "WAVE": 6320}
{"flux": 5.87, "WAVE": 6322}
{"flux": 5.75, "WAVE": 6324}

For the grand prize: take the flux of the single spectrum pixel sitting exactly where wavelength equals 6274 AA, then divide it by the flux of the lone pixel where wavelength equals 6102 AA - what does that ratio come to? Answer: 1.06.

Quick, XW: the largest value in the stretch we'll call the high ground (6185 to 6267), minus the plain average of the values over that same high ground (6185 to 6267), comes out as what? 1.5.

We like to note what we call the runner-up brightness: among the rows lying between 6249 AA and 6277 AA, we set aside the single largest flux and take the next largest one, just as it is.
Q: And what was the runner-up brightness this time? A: 8.08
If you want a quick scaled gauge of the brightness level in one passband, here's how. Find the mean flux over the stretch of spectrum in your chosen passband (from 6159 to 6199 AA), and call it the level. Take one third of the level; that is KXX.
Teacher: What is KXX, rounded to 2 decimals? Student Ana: 2.41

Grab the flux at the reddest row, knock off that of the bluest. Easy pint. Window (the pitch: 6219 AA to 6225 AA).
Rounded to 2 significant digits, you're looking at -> 1.7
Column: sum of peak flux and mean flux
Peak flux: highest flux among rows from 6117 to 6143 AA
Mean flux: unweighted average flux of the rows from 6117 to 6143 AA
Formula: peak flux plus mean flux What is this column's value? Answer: 14.2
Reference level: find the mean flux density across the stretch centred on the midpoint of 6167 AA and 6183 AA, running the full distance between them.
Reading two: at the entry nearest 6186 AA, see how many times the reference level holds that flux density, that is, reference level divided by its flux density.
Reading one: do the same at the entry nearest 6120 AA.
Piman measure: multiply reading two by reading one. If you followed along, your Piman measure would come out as 0.87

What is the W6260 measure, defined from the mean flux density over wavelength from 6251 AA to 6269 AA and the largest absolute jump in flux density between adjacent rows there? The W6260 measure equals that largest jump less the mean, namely -6.2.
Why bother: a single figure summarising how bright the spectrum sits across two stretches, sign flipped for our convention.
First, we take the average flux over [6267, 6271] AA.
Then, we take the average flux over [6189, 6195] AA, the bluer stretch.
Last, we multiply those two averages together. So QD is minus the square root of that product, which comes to -7.5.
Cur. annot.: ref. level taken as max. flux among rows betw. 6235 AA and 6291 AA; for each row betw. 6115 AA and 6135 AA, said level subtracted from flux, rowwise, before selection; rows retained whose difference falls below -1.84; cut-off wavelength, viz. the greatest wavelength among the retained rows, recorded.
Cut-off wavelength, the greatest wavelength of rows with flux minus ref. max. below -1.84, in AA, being 6130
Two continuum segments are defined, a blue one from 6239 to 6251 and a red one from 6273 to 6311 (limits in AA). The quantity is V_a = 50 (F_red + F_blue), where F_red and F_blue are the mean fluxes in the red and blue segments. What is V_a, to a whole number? 640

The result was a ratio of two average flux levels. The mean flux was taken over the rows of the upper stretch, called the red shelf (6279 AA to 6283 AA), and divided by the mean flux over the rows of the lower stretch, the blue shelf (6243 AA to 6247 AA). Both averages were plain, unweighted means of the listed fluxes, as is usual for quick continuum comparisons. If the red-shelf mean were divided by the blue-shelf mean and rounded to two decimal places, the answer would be 1.42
